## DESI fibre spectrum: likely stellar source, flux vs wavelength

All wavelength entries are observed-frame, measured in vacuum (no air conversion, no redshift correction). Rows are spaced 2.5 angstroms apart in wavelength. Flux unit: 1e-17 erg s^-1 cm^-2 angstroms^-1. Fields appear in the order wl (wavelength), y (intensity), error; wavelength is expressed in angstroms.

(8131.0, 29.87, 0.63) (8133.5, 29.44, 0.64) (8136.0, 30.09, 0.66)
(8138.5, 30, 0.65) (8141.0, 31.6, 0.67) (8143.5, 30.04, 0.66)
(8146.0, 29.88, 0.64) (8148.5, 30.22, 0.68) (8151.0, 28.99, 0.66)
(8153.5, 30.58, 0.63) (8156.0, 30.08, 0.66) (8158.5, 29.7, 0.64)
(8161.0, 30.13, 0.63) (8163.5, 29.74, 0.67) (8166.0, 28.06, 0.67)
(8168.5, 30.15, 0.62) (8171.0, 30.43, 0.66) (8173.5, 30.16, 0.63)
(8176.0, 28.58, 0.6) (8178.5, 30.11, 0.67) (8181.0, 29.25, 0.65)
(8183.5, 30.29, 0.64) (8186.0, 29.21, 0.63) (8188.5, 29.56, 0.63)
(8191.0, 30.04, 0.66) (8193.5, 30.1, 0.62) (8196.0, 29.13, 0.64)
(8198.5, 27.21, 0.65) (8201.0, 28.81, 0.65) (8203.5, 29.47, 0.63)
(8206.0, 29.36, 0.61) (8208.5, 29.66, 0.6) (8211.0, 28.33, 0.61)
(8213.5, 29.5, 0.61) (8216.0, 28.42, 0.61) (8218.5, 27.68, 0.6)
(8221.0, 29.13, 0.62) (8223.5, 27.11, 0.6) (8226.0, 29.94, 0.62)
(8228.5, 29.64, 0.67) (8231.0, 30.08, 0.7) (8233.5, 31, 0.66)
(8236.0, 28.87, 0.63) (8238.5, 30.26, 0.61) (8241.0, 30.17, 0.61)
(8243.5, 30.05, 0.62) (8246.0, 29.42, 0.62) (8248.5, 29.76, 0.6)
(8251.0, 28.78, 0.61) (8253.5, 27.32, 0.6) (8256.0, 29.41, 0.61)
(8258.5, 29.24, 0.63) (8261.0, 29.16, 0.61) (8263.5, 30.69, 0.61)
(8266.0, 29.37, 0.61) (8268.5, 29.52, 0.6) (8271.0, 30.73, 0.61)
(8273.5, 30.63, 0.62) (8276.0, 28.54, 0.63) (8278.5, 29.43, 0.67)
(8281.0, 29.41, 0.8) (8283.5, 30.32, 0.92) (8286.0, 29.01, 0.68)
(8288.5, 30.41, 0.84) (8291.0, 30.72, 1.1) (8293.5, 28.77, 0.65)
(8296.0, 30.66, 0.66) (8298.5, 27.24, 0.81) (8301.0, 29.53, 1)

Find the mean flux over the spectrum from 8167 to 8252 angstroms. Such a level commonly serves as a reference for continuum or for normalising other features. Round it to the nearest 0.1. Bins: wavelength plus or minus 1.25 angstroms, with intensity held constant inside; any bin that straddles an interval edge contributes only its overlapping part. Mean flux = 29.4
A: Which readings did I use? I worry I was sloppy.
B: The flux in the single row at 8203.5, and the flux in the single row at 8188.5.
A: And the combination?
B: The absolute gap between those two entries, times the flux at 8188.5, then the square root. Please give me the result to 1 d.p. 1.6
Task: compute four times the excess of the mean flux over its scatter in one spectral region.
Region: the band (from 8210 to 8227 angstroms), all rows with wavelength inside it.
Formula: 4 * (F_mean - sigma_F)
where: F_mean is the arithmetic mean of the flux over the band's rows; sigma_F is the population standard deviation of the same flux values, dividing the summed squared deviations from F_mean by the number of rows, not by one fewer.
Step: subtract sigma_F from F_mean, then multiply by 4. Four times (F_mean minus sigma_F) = 111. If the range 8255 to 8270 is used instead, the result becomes 116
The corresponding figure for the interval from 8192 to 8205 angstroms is 112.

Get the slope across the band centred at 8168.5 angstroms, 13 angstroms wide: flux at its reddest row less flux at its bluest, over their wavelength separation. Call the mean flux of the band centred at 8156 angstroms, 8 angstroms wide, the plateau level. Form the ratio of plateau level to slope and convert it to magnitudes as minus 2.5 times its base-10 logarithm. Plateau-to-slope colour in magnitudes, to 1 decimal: -7.1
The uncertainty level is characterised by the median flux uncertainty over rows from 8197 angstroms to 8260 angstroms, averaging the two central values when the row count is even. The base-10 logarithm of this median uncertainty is -0.215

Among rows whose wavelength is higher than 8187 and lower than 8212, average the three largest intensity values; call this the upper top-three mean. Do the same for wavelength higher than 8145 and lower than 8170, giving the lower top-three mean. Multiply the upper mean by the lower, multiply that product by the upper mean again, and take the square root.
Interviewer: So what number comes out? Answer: 165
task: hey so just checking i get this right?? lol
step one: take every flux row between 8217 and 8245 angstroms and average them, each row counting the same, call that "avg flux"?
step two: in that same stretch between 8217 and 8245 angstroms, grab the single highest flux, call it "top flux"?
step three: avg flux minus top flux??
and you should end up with -1.6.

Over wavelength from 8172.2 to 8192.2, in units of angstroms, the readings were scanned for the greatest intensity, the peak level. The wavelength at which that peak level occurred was 8183.5 angstroms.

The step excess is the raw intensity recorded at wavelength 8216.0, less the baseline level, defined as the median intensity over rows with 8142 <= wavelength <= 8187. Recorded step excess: -1.6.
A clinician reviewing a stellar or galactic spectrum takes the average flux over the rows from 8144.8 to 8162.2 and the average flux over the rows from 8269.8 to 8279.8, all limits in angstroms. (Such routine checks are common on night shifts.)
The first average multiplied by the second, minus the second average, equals 863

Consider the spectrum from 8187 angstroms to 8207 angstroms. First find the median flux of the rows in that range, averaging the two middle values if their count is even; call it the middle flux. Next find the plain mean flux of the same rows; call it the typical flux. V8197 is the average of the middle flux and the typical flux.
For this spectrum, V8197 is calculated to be 29.3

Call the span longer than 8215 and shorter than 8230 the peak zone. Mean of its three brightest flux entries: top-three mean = 29.6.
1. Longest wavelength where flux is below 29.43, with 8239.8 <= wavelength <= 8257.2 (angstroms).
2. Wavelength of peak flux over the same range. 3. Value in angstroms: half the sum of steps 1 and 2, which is 8248.5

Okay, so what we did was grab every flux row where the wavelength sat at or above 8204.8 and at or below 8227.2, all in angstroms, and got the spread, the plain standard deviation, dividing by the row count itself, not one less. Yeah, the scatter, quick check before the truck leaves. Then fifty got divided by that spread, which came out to 55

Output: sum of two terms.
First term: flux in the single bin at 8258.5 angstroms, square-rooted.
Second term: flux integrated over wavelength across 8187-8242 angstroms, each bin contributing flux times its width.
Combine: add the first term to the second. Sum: 1614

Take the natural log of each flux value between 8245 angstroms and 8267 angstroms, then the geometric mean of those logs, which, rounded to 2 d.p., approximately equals 3.37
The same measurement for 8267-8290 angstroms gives 3.39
